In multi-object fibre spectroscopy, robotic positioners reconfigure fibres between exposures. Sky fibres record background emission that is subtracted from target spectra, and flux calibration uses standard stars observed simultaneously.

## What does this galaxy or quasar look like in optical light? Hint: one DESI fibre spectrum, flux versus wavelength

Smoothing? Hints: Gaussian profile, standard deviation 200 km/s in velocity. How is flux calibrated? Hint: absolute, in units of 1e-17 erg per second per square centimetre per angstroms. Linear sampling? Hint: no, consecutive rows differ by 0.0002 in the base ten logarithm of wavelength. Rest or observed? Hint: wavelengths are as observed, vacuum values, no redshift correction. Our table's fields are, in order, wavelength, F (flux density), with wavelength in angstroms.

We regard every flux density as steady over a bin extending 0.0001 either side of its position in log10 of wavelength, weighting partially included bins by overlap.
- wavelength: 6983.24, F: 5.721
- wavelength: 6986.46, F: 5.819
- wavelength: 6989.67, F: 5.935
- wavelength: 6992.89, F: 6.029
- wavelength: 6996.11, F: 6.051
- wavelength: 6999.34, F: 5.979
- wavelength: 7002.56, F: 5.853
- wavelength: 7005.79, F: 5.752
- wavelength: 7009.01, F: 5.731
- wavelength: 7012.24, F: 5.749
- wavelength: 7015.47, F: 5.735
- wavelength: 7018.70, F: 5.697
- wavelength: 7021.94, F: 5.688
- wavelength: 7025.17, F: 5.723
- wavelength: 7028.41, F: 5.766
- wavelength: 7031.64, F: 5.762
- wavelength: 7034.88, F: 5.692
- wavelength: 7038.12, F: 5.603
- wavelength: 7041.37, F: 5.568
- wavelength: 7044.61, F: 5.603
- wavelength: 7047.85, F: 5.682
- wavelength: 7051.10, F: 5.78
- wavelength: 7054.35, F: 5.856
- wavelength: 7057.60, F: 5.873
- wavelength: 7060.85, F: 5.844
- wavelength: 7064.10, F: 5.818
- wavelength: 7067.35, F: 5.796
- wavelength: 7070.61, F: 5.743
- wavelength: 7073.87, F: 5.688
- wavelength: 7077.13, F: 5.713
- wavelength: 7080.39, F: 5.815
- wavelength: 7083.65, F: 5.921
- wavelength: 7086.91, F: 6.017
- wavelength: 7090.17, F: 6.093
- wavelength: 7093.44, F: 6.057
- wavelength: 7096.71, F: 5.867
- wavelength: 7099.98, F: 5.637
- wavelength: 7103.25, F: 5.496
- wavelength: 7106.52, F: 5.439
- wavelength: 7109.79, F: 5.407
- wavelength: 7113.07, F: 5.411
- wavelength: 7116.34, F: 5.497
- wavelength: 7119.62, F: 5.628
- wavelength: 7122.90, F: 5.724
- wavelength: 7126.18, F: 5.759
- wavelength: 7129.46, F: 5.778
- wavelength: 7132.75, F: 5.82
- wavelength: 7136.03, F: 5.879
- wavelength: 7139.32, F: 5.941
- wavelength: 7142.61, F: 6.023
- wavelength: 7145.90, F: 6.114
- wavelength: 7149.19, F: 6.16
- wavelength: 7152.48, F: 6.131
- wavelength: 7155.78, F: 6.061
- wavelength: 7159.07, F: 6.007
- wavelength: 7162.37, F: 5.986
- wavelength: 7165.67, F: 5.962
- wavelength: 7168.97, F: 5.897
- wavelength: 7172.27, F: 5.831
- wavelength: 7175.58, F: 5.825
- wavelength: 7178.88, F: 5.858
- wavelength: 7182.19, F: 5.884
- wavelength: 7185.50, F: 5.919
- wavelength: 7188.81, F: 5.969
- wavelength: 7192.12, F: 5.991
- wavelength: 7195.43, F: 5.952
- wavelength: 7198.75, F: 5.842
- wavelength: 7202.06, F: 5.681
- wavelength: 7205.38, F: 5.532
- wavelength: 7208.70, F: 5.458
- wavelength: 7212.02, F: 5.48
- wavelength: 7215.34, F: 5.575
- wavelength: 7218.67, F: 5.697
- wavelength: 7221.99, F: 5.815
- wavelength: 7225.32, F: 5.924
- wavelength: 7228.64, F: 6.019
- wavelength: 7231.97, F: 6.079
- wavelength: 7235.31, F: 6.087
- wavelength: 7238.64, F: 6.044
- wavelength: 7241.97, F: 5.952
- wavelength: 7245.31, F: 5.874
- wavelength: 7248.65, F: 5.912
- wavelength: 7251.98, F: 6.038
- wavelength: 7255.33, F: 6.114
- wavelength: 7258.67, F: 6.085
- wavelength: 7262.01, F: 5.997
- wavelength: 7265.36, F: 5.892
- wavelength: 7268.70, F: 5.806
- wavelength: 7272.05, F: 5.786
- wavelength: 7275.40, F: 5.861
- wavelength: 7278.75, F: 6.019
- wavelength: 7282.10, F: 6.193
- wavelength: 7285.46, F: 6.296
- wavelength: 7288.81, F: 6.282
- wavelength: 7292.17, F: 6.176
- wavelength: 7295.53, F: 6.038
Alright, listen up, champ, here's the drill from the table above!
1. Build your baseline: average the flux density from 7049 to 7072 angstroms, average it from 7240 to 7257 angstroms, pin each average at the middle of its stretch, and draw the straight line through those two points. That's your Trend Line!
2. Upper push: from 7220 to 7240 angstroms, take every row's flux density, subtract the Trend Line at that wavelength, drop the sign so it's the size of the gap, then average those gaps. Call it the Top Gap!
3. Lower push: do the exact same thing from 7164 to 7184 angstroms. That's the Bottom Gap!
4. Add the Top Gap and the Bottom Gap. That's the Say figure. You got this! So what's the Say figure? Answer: 0.15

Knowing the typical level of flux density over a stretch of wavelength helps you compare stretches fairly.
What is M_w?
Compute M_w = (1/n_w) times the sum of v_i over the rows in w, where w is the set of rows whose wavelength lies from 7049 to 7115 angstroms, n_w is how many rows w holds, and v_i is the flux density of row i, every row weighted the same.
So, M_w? 5.76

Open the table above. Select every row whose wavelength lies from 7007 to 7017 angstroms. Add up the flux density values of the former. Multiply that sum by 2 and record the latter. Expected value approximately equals 34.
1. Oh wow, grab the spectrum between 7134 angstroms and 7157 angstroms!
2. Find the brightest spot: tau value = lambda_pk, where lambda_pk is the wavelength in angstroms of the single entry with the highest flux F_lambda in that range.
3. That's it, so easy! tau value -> 7149.19 angstroms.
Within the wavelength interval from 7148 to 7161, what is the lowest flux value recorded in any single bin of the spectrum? 6.007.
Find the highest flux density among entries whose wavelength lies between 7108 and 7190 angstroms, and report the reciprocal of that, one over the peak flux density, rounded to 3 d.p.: 0.162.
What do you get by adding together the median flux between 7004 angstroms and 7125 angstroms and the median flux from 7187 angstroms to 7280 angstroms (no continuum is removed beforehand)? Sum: 11.6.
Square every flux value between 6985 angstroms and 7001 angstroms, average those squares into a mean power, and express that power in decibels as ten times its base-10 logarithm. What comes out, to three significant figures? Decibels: 15.5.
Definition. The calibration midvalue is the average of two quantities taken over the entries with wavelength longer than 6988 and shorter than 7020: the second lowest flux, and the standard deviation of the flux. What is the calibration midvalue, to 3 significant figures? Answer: 2.93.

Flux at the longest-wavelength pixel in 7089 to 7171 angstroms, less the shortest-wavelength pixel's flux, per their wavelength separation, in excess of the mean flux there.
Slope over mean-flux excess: -5.83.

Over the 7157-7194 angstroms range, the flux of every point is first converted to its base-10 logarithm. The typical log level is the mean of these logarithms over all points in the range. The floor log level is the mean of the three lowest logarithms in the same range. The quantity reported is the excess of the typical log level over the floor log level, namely 0.006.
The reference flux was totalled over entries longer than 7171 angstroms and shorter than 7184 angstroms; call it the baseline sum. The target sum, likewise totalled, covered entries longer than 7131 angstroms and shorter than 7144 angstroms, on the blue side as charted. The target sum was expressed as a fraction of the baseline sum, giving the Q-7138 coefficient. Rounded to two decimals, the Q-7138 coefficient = 1.01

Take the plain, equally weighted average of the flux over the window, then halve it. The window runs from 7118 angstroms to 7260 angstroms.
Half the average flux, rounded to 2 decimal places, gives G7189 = 2.95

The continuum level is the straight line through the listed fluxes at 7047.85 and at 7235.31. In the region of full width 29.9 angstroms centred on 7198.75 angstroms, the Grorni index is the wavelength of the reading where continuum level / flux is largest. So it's 7208.70 angstroms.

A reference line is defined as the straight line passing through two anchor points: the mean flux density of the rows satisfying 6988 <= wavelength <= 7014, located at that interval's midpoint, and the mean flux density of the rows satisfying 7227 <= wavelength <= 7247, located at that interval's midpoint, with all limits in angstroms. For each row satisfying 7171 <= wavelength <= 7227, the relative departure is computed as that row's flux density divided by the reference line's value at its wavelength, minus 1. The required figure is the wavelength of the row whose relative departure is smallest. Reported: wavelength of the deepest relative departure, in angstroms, 7208.70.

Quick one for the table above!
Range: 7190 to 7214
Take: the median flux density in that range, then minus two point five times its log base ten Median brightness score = -1.89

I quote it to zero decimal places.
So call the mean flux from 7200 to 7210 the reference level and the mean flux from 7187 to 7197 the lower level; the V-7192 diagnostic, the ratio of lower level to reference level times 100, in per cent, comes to 107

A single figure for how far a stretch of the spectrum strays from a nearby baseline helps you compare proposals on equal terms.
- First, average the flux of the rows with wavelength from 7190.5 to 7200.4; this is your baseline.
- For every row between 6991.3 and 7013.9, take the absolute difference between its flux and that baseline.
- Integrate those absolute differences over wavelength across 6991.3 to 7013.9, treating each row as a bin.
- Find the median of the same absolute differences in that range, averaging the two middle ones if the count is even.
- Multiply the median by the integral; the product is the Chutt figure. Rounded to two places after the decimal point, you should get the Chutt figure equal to 0.36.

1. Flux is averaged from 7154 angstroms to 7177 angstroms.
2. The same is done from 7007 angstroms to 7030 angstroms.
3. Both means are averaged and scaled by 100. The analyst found 583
